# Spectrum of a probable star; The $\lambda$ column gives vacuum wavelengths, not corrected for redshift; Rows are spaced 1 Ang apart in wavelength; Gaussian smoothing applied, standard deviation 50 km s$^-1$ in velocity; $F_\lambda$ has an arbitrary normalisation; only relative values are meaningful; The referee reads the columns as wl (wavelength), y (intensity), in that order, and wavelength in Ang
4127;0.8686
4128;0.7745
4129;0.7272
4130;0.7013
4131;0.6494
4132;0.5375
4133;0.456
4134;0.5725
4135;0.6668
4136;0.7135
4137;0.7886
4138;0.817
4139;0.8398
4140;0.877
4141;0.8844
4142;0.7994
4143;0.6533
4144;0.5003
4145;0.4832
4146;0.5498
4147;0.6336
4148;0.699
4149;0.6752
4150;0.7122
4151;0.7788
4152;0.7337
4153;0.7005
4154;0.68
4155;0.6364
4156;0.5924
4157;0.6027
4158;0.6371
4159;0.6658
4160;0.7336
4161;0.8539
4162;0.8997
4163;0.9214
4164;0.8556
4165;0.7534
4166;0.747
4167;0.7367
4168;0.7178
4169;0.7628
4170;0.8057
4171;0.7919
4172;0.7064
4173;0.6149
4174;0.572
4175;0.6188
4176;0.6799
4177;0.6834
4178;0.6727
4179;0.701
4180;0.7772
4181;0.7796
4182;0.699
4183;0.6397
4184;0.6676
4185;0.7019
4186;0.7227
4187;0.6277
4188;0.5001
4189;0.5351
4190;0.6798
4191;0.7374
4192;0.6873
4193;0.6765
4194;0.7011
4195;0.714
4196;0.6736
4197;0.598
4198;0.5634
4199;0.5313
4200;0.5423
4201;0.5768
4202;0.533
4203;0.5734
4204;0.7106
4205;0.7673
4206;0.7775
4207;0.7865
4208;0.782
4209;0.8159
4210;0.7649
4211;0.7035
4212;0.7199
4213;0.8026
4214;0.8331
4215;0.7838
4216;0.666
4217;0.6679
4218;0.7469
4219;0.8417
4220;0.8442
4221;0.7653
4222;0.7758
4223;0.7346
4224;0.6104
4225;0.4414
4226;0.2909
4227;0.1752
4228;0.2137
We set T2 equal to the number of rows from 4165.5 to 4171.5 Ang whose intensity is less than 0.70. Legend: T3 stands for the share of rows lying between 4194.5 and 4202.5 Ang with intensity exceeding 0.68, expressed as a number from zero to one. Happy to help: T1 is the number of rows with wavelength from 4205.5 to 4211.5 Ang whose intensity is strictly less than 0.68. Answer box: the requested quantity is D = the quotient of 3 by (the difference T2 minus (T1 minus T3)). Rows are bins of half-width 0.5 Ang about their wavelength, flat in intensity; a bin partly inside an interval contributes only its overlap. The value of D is 24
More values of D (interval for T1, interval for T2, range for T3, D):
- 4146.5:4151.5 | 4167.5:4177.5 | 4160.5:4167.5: 1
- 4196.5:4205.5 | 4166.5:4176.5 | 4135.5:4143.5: -1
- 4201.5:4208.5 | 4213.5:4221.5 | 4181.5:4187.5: 6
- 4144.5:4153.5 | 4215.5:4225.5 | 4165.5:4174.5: 4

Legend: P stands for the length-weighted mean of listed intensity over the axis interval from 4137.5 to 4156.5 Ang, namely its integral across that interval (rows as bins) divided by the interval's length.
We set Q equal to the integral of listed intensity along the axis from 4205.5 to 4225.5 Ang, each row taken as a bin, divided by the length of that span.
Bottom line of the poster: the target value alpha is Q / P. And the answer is 1.07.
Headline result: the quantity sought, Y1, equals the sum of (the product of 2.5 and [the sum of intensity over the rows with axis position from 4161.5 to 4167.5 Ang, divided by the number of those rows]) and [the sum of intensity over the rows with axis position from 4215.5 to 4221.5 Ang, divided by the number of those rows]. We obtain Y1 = 2.80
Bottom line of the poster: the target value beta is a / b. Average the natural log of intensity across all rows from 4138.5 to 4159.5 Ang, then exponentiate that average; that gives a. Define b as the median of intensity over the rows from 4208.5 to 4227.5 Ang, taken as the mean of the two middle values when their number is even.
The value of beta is 0.90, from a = 0.674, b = 0.75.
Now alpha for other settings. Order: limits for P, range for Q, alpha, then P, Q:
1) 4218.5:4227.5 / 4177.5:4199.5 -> 1.09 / 0.61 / 0.66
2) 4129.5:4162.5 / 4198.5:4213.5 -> 1.01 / 0.69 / 0.69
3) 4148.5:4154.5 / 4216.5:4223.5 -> 1.08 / 0.71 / 0.77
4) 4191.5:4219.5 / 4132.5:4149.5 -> 0.98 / 0.70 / 0.68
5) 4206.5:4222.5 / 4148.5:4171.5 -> 0.96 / 0.77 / 0.74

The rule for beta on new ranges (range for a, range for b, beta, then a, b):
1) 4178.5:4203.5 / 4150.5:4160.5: 0.95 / 0.640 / 0.67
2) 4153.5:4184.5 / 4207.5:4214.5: 0.91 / 0.711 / 0.78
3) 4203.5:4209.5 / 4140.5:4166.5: 1.10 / 0.773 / 0.70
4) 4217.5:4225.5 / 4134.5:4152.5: 0.99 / 0.707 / 0.71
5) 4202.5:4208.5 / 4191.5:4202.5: 1.22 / 0.729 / 0.60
